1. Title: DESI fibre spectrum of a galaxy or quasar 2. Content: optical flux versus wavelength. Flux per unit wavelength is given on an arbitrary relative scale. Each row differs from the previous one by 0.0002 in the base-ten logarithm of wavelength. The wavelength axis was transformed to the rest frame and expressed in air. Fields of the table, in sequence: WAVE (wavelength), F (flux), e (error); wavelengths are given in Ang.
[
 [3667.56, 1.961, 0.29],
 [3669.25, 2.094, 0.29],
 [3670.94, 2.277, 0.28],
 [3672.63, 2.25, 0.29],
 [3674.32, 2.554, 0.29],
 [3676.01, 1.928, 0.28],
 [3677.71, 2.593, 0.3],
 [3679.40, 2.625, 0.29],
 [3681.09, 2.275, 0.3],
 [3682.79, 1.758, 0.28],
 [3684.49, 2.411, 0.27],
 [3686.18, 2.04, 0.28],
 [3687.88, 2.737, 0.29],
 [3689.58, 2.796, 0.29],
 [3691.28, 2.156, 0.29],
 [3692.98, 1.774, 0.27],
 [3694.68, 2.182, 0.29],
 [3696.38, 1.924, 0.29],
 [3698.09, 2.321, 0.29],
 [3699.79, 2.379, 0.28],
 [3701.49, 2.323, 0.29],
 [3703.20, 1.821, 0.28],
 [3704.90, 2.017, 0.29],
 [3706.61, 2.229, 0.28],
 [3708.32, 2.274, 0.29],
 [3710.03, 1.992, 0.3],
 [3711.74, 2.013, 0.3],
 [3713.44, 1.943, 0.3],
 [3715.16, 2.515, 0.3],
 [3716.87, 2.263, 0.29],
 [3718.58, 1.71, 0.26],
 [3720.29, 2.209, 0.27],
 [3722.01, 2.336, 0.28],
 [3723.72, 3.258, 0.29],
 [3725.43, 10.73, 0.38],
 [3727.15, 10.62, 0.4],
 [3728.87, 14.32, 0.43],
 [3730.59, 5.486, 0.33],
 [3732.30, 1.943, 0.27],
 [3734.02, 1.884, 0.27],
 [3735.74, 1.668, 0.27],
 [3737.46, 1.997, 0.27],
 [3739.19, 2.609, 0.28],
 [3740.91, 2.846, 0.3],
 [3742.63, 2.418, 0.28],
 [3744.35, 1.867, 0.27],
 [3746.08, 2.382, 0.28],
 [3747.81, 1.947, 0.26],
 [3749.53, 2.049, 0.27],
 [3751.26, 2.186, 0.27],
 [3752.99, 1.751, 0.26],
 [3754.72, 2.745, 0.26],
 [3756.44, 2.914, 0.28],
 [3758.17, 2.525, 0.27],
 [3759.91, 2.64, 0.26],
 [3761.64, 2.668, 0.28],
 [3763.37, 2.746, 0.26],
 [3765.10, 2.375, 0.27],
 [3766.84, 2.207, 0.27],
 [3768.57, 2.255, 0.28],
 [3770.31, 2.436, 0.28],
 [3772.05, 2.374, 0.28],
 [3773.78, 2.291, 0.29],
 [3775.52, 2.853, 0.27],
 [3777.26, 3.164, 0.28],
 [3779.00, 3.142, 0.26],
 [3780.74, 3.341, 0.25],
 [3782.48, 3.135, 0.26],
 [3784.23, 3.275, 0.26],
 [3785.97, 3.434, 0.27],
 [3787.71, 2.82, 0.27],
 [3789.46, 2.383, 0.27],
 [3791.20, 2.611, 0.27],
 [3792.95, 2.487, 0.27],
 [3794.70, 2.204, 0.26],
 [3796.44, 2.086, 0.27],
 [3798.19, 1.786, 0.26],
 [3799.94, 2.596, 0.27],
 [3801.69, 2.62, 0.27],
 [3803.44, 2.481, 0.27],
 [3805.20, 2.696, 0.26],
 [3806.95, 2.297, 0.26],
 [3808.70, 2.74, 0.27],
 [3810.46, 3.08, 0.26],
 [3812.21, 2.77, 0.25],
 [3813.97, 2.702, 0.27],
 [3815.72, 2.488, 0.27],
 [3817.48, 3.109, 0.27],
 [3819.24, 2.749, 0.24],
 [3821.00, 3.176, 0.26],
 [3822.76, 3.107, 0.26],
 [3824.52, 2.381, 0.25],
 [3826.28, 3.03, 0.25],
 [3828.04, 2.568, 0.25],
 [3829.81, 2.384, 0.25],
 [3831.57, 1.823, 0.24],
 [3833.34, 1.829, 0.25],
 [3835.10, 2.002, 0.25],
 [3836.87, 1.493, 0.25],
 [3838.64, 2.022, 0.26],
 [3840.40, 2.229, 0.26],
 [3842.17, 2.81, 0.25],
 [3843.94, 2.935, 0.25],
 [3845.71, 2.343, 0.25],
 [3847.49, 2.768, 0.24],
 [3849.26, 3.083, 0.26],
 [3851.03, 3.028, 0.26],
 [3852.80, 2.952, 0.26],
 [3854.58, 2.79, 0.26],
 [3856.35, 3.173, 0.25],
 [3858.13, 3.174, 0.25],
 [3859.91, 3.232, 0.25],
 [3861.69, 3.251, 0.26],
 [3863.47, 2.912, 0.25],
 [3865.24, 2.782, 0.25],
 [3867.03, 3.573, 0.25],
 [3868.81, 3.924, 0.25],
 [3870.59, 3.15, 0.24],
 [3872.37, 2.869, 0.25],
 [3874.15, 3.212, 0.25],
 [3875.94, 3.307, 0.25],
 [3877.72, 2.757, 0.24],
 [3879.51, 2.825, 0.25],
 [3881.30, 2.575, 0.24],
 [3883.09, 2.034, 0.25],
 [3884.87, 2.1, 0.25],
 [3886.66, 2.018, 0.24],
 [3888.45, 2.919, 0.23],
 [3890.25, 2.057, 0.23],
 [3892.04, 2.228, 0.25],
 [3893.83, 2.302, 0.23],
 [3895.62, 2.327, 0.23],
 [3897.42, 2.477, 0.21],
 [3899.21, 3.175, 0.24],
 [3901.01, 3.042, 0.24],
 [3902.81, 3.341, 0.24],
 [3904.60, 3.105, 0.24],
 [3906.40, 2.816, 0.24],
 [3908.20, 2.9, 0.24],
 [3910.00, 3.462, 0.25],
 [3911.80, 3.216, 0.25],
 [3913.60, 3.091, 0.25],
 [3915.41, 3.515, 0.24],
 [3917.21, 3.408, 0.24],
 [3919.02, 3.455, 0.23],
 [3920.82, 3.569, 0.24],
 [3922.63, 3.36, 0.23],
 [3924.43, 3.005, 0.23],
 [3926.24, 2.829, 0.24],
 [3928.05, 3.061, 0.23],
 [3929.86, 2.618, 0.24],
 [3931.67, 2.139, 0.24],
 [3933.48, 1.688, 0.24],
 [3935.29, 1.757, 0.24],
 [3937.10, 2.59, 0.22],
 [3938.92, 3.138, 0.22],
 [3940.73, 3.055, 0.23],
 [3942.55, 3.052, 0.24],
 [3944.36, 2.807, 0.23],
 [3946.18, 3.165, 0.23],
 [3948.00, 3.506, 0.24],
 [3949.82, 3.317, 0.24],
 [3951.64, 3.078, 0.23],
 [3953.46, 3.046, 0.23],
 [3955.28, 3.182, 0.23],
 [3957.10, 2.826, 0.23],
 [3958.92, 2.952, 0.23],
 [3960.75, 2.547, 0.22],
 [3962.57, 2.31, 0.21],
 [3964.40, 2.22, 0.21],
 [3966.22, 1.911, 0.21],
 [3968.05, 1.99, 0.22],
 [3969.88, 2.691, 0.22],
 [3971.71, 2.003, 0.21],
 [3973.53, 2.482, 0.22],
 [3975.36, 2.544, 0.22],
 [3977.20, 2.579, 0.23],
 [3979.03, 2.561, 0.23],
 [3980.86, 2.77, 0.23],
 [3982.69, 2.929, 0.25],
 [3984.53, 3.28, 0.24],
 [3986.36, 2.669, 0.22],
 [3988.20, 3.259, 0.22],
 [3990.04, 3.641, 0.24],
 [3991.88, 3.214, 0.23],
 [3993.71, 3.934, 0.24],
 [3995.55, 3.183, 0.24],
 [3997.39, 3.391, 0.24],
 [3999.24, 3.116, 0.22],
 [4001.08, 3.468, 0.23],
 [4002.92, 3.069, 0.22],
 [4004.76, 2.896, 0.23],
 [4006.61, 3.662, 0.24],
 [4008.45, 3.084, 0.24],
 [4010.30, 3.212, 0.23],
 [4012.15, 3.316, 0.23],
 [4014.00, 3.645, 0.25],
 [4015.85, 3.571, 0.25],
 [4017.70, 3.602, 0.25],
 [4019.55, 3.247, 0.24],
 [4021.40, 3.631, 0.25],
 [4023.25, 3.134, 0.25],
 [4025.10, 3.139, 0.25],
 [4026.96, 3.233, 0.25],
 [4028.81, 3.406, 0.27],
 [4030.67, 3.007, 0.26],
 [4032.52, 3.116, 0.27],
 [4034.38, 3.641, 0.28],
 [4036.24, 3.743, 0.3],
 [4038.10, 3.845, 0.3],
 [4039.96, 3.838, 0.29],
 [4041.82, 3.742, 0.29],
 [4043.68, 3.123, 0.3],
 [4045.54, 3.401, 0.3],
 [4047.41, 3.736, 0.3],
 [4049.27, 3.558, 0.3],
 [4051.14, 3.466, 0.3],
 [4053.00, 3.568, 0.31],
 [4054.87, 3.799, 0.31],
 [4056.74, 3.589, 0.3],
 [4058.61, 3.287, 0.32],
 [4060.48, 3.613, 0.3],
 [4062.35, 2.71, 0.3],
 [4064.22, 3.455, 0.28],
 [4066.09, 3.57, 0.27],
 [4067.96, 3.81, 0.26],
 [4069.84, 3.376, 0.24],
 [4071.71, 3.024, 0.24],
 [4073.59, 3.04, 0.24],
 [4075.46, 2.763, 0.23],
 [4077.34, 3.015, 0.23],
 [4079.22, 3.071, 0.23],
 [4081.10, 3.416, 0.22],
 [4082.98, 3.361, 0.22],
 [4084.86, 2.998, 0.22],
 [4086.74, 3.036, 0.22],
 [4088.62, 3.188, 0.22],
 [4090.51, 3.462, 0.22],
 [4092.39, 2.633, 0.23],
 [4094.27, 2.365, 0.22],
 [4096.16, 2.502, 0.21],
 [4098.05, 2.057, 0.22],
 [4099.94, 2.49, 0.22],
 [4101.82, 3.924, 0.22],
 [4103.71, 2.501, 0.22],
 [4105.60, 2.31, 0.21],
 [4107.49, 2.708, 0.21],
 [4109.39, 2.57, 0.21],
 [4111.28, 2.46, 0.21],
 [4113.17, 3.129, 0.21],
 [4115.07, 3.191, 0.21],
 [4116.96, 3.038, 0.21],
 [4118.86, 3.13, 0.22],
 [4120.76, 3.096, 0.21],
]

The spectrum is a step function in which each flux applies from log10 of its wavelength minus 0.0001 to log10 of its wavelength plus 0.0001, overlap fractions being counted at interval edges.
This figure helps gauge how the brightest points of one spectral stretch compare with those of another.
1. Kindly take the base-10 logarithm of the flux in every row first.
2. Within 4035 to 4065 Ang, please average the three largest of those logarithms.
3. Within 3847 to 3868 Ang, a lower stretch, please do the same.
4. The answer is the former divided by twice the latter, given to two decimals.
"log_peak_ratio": 0.56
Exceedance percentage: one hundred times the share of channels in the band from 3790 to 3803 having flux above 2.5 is 43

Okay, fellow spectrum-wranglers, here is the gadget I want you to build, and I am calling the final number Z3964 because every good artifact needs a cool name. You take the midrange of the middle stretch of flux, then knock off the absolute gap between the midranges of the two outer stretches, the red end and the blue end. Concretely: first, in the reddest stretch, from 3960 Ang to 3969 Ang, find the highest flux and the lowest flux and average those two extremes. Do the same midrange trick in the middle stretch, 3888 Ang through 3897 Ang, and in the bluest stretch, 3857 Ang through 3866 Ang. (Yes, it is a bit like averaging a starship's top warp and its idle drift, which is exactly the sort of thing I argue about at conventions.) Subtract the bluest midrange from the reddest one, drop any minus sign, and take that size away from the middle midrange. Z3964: 1.7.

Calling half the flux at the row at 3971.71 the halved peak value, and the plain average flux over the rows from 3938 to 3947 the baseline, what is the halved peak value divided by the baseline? 0.33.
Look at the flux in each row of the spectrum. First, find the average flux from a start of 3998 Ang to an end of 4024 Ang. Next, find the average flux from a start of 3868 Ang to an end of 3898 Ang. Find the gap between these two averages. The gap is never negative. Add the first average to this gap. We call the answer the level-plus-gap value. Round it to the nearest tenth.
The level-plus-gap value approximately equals 4.0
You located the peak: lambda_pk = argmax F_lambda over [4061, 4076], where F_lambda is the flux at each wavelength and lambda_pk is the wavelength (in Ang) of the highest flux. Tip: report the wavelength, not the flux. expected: 4067.96 Ang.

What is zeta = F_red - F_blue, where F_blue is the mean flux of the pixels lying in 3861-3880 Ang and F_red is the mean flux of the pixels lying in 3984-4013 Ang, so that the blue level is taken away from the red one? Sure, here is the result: 0.13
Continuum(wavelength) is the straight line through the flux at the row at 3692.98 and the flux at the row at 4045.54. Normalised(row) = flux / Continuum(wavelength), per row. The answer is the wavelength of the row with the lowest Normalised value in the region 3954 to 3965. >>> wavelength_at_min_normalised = 3964.40 Ang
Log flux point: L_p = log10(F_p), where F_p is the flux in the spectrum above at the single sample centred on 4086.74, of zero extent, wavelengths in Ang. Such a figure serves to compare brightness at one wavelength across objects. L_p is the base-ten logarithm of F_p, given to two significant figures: 0.48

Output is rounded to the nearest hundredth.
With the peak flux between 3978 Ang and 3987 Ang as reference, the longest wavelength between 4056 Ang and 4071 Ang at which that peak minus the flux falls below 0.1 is 4069.84 Ang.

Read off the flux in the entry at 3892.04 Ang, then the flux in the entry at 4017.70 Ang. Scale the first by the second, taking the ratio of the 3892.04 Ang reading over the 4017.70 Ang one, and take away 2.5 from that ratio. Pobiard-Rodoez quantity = -1.88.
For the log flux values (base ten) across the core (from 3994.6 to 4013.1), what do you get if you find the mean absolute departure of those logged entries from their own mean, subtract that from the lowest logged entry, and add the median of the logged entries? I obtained 0.94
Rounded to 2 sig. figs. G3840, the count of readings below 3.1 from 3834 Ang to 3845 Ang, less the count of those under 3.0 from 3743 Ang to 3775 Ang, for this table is -12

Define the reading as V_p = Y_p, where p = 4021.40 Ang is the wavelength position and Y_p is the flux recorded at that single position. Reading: 3.631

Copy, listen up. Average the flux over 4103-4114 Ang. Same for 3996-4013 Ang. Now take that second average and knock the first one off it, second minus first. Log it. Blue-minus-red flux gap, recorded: 0.63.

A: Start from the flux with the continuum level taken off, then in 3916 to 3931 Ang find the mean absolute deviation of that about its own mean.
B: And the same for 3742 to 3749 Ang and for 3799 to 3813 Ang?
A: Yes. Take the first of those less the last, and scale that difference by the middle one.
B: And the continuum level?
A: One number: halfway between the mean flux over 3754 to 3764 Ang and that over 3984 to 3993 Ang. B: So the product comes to 0.03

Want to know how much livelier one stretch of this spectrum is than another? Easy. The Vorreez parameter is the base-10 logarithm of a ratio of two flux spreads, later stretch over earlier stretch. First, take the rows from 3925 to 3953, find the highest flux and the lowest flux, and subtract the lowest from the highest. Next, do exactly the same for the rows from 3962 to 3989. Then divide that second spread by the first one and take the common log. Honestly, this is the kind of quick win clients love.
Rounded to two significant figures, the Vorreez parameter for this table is -0.12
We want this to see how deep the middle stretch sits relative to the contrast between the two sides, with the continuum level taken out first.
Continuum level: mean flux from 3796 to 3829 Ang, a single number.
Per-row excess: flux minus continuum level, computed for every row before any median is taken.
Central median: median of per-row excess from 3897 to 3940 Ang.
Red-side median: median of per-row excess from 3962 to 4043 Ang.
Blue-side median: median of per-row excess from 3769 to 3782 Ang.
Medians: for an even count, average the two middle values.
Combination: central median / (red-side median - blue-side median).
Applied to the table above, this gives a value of 1.2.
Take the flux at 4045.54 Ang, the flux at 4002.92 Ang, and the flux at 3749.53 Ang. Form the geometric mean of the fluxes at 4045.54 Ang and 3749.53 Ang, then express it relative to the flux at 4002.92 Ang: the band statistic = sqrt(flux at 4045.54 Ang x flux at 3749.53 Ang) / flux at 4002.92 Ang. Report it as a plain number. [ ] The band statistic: 0.86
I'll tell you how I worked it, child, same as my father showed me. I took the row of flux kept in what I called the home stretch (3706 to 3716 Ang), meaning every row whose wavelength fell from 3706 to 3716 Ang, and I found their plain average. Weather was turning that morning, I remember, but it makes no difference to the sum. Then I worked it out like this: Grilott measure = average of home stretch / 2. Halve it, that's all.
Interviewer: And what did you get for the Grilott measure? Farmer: 1.1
